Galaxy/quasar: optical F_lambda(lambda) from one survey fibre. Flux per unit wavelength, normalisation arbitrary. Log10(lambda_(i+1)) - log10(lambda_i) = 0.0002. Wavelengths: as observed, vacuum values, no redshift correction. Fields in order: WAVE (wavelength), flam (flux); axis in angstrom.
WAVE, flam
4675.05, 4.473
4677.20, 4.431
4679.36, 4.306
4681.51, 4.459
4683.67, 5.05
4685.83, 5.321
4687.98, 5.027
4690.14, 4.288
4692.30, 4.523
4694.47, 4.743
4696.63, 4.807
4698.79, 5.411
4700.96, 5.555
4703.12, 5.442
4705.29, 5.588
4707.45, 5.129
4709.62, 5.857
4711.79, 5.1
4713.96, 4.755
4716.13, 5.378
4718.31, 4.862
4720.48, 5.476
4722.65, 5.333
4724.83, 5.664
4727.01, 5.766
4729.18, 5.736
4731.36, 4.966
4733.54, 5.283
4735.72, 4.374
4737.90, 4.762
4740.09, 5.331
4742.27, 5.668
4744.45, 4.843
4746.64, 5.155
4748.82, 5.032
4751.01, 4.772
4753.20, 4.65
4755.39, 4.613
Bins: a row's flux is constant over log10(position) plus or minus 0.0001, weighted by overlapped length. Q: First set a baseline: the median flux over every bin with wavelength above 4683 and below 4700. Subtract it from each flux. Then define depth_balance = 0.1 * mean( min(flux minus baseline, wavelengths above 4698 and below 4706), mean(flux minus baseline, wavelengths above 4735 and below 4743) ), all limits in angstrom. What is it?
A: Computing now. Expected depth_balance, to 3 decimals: 0.031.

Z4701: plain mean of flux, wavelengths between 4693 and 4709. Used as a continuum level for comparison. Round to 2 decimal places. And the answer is 5.24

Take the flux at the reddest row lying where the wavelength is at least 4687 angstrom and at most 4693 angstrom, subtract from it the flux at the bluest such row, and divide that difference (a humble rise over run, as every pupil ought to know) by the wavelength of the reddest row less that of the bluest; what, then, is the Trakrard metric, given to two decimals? -0.12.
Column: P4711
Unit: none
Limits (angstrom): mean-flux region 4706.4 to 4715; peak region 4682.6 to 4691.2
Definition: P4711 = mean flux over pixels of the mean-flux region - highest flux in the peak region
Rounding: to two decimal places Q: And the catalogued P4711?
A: -0.11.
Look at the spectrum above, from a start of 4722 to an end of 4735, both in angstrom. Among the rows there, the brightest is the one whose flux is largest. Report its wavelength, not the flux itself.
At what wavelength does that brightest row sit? 4727.01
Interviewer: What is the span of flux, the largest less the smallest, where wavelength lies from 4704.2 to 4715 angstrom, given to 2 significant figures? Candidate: 1.1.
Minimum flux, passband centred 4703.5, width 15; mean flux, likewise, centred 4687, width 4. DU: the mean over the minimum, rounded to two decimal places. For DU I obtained 1.08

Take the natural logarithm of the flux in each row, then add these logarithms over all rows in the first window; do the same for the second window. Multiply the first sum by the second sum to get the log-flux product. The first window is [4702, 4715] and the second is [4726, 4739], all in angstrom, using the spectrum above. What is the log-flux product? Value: 98.1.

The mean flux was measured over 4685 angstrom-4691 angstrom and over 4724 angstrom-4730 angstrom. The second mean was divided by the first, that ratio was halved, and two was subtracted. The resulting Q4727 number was -1.41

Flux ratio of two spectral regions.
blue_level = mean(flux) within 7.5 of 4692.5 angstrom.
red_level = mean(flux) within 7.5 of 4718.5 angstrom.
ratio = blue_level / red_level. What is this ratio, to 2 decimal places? 0.93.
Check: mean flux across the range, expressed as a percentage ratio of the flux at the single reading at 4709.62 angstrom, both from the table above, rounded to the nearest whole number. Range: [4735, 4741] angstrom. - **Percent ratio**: 82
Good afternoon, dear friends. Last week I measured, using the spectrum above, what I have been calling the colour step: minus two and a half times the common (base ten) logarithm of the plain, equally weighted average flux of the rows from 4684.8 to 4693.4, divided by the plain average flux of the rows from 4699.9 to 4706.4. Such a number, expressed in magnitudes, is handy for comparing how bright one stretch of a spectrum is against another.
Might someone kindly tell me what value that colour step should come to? 0.16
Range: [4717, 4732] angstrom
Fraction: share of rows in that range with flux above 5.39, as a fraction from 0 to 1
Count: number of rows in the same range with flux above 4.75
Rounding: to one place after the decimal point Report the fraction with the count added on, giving 7.6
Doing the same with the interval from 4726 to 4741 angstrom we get 6.3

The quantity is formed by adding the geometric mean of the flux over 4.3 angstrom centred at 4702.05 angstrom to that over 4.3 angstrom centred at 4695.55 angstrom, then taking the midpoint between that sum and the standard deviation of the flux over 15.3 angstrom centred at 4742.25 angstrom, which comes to 5.3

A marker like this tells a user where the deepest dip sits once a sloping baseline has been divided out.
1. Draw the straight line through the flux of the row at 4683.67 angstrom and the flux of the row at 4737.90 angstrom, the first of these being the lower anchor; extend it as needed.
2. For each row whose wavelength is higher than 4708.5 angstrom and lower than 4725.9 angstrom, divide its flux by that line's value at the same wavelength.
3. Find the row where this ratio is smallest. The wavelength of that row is 4713.96 angstrom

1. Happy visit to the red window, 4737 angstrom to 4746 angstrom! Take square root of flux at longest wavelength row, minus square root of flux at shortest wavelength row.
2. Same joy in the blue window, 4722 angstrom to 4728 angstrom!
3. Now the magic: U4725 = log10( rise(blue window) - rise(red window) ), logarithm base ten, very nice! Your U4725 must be -1.1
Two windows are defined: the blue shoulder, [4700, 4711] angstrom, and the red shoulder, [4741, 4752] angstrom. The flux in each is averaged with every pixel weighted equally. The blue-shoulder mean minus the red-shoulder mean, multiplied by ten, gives 4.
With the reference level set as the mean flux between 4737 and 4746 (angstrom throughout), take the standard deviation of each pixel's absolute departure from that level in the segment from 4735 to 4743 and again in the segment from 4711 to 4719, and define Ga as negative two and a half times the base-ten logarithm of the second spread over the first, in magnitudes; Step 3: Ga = 0.6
